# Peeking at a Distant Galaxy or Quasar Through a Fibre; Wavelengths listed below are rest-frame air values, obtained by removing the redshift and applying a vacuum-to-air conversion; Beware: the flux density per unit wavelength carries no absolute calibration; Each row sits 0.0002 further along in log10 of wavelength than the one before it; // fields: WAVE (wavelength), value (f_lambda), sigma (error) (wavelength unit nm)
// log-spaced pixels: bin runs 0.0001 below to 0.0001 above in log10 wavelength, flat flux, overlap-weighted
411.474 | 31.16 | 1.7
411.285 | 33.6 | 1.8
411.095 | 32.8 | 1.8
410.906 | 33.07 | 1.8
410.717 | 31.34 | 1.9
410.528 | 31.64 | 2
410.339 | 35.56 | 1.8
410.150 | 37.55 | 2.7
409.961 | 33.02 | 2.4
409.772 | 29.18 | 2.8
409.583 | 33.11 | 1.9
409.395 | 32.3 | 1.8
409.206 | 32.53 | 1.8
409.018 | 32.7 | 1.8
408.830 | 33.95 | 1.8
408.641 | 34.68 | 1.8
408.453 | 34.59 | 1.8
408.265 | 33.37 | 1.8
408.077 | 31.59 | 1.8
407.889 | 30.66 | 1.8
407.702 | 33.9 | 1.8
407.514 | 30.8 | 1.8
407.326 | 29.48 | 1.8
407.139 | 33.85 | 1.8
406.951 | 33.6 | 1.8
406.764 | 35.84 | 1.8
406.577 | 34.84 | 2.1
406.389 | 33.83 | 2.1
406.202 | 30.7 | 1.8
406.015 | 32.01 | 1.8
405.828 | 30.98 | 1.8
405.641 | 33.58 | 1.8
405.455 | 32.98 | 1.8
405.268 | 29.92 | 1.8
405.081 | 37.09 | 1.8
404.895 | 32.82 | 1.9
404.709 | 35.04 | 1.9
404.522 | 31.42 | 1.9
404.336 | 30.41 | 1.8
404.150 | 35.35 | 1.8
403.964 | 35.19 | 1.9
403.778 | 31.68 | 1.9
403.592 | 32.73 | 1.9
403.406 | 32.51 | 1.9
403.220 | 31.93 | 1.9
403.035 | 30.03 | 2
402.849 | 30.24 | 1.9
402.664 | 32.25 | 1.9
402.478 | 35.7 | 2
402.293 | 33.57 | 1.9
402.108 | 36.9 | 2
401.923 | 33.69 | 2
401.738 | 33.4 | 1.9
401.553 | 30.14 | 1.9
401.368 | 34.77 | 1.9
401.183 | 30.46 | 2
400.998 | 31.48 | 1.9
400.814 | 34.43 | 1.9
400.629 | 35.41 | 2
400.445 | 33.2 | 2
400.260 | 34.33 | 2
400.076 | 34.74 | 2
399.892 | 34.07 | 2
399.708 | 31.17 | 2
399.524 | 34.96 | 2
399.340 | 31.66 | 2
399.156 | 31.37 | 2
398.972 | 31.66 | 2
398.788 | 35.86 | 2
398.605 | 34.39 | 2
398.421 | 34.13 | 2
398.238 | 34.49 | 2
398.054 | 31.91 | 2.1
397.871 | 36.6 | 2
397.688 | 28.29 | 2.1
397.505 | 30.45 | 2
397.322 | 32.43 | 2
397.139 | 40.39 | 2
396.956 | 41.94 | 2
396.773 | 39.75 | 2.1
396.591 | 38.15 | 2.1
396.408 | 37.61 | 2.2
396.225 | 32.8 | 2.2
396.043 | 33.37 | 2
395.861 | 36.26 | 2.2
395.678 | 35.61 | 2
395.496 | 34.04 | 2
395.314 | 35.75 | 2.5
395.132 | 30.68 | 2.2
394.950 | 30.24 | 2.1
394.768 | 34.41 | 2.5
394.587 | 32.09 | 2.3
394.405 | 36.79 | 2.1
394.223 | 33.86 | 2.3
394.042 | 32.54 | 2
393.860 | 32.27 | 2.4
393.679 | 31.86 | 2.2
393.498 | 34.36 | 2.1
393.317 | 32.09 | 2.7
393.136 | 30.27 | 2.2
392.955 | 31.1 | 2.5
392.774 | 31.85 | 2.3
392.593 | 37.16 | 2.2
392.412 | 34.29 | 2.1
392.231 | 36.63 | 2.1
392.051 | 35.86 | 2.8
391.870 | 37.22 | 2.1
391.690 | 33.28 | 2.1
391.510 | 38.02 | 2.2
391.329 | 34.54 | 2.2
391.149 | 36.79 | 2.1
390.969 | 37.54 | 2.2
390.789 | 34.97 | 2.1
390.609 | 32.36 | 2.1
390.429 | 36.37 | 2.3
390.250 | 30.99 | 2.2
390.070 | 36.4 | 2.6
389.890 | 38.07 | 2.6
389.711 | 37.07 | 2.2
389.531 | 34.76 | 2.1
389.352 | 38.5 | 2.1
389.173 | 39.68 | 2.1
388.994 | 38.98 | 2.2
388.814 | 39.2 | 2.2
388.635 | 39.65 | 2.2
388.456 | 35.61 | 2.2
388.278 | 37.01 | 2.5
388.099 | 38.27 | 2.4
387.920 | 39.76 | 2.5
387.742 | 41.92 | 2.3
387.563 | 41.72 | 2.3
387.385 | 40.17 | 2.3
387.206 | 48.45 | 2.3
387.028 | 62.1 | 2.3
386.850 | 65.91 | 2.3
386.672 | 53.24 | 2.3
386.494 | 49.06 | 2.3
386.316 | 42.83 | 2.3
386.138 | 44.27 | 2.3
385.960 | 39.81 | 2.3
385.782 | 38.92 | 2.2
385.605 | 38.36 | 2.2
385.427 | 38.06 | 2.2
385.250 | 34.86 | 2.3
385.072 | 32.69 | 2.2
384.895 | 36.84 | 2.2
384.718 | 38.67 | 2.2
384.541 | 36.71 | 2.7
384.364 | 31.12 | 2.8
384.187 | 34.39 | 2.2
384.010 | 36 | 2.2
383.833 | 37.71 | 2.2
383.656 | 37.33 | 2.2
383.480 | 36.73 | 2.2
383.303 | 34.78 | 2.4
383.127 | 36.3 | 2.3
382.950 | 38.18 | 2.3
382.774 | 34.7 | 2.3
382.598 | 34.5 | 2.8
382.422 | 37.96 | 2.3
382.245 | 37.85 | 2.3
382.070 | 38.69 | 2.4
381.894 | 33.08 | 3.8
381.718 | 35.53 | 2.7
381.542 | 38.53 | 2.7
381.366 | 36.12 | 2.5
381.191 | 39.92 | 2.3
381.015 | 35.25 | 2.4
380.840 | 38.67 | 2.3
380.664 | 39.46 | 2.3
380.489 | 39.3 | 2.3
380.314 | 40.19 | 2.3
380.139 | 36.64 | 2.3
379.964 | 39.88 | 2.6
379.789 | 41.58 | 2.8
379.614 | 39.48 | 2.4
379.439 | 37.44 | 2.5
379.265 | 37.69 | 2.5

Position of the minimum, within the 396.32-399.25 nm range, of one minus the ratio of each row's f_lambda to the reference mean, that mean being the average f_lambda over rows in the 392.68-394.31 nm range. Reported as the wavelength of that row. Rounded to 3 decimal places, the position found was 396.956 nm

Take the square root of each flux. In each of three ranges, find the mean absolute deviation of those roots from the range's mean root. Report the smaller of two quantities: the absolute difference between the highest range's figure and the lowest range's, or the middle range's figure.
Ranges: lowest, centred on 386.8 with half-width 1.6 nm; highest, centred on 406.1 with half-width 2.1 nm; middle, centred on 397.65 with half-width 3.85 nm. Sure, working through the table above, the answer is 0.18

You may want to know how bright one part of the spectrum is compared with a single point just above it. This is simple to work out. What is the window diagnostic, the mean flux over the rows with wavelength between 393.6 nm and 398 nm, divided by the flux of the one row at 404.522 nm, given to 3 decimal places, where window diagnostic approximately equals 1.098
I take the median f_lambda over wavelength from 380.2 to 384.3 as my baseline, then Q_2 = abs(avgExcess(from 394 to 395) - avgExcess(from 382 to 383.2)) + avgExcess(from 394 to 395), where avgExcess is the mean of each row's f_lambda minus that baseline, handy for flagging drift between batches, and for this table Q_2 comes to 0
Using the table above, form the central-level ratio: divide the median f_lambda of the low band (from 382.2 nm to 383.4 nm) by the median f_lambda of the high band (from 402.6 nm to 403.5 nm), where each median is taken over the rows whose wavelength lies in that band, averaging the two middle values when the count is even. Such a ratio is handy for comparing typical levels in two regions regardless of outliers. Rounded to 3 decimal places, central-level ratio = 1.137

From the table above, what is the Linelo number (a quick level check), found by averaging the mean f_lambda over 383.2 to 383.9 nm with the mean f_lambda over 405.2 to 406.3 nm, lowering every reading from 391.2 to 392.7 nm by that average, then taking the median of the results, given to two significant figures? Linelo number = 2.1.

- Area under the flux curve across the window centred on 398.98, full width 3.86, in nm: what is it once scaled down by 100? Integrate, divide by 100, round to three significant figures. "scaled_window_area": 1.30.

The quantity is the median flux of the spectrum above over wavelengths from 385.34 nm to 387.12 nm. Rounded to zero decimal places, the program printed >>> 44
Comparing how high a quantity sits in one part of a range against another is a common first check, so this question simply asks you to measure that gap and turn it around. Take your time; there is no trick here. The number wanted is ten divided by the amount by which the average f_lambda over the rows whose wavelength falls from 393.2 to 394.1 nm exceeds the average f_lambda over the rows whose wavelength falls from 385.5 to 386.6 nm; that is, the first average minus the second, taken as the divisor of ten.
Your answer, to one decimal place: -1.0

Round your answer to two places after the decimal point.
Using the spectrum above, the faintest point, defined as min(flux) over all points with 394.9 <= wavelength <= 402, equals 28.29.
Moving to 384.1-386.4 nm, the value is 31.12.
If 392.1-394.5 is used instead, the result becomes 30.27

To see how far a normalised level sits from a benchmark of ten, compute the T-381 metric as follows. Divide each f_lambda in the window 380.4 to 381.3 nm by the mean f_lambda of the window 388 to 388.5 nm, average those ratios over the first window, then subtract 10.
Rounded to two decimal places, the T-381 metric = -8.96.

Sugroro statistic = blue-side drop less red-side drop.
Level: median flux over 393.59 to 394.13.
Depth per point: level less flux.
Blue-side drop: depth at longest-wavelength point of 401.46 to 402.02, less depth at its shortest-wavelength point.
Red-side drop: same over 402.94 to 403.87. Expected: -2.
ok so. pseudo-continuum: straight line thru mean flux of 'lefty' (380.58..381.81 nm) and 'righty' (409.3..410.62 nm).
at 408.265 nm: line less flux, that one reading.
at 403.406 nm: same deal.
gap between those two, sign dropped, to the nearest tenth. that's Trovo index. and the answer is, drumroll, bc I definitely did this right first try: 1.6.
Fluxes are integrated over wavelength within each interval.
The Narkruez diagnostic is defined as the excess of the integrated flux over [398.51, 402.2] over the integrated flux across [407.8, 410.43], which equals 36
